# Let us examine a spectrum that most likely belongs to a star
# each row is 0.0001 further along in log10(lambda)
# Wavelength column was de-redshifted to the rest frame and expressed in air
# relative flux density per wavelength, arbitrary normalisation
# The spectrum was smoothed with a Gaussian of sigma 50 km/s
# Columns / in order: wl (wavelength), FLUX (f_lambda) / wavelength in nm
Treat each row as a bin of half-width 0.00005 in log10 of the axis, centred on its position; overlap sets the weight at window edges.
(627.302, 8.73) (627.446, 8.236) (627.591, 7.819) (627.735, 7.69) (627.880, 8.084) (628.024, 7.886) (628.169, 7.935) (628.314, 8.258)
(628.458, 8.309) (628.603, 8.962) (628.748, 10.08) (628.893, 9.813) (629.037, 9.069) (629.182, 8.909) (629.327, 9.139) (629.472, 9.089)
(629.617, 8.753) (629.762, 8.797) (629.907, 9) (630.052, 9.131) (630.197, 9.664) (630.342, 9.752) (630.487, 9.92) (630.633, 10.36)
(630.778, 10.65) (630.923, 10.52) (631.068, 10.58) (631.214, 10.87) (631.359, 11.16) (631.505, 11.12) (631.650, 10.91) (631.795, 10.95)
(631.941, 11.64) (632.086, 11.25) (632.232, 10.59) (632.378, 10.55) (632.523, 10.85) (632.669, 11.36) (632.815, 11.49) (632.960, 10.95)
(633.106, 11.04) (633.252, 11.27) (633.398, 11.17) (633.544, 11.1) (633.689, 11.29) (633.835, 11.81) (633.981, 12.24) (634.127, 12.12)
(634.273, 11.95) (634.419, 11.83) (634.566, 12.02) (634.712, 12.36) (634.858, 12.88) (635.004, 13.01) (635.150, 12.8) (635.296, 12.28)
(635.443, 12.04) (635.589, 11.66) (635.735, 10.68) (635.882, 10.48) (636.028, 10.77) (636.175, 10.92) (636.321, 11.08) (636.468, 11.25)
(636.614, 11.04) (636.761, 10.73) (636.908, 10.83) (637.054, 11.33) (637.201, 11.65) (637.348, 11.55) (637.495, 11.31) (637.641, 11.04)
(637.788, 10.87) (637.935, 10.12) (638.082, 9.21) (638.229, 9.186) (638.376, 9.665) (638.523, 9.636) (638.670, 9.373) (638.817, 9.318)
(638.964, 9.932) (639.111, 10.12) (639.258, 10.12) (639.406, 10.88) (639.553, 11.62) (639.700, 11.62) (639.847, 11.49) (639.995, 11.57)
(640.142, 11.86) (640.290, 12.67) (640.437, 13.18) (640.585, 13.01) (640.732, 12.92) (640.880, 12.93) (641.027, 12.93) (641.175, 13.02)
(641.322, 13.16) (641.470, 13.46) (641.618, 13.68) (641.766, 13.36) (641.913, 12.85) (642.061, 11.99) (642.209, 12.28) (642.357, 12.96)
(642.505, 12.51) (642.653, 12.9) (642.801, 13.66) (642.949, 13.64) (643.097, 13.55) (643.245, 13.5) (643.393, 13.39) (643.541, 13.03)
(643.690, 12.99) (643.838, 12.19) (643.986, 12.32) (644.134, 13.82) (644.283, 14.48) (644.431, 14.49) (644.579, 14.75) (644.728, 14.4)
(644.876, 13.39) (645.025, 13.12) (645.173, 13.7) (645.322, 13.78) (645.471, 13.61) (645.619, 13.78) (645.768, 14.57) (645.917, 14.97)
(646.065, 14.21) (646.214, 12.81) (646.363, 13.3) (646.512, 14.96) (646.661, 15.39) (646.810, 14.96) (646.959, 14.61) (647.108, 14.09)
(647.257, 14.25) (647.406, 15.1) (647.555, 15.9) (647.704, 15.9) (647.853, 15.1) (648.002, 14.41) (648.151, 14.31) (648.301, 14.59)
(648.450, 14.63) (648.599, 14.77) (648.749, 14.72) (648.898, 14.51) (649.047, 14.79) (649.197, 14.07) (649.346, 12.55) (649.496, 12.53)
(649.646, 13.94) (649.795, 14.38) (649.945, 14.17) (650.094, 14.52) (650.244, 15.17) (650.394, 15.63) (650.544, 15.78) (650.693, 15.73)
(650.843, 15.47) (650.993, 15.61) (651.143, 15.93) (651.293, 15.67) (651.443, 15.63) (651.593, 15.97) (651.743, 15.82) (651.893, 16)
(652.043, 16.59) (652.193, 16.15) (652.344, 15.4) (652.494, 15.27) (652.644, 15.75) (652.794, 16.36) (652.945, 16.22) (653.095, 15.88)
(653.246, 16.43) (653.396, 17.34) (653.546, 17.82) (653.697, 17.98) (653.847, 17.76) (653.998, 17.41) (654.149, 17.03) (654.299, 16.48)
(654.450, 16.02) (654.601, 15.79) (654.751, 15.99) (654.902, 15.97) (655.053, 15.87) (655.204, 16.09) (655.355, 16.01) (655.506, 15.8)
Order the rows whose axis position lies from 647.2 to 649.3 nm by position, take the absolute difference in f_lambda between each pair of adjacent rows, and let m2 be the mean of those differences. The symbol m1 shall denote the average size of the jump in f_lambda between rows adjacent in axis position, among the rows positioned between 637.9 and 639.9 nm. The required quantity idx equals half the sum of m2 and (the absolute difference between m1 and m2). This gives 0.220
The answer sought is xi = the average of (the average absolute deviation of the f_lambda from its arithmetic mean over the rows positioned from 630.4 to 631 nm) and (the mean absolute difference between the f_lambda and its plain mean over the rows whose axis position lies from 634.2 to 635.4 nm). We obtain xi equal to 0.30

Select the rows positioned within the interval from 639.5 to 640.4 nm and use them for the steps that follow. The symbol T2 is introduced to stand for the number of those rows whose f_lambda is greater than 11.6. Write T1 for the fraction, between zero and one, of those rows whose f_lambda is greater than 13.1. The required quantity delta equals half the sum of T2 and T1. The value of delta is 2.0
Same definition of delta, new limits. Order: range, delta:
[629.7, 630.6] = 0.0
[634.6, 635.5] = 3.0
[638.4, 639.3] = 0.0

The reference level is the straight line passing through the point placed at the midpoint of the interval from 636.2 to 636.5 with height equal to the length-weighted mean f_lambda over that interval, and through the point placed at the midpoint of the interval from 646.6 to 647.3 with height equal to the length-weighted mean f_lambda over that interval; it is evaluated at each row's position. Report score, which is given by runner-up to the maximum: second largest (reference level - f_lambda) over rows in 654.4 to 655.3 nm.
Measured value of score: 1.4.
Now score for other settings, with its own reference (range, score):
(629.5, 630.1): 0.1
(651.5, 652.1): 0.3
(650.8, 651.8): 0.5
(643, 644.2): 1.3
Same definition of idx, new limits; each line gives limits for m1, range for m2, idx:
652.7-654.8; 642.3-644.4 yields 0.221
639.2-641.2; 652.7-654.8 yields 0.241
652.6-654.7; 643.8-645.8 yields 0.253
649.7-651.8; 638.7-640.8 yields 0.207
